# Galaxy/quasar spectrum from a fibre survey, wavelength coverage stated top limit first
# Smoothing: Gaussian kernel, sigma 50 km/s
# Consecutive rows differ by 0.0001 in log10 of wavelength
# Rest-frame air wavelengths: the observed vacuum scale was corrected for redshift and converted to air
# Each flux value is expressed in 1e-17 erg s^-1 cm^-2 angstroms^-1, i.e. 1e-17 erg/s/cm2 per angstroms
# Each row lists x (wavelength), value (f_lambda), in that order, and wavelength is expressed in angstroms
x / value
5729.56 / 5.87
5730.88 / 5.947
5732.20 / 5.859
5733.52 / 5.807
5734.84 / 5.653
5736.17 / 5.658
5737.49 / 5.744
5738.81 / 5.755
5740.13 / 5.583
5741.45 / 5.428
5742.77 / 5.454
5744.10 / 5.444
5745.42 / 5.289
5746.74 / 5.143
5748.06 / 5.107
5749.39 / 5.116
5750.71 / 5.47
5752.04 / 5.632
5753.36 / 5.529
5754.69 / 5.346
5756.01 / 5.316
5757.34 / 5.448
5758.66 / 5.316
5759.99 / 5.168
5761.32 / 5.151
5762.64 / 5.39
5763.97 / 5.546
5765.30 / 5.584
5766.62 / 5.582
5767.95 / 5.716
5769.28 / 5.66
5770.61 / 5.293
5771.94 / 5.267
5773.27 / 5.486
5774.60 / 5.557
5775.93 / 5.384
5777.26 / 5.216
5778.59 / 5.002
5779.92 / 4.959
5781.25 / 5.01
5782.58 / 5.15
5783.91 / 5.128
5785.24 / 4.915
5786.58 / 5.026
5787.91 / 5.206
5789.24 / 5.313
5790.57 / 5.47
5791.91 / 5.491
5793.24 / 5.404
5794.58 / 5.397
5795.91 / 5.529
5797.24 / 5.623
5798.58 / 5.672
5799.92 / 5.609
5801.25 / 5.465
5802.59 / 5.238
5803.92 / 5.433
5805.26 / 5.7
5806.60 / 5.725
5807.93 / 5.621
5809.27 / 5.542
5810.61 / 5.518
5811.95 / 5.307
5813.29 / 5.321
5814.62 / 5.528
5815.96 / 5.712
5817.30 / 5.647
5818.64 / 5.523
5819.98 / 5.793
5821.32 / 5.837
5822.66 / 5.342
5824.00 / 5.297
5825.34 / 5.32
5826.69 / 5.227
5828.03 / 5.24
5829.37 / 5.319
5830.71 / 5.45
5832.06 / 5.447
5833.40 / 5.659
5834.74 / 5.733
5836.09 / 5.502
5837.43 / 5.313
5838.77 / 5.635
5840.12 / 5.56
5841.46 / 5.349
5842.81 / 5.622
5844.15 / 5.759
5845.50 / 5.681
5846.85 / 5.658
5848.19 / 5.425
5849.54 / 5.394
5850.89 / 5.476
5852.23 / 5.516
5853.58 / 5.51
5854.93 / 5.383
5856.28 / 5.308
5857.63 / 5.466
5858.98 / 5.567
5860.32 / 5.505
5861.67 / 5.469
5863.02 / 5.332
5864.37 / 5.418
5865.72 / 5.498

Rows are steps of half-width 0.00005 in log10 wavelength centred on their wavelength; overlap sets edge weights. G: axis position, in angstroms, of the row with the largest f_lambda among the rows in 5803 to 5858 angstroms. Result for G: 5821.32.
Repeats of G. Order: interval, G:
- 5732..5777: 5732.20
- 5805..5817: 5806.60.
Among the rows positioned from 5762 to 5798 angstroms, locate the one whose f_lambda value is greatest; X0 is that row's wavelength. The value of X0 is 5767.95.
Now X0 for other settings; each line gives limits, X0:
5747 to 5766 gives 5752.04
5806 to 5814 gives 5806.60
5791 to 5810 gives 5806.60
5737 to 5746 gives 5738.81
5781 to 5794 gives 5791.91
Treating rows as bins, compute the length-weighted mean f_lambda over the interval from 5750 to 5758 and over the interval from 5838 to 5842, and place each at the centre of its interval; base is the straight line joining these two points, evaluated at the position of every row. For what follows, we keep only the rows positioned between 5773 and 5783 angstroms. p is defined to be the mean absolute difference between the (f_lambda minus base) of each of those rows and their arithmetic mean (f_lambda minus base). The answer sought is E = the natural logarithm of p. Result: -1.64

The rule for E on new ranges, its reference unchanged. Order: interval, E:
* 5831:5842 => -2.10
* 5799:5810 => -2.10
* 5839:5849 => -2.17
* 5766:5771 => -2.00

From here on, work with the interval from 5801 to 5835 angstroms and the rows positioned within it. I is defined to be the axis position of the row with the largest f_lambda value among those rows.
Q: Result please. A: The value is 5821.32 angstroms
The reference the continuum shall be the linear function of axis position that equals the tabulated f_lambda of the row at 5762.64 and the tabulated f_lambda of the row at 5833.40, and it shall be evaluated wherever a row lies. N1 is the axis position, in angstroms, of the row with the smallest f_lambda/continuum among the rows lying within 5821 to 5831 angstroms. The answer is 5826.69 angstroms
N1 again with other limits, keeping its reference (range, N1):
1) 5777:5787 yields 5785.24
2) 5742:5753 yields 5748.06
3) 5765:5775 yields 5771.94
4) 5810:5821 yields 5811.95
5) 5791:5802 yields 5794.58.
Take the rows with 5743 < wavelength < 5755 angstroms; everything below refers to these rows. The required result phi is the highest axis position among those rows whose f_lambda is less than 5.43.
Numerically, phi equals 5754.69 angstroms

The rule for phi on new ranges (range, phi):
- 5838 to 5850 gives 5849.54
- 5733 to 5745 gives 5741.45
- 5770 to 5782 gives 5781.25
